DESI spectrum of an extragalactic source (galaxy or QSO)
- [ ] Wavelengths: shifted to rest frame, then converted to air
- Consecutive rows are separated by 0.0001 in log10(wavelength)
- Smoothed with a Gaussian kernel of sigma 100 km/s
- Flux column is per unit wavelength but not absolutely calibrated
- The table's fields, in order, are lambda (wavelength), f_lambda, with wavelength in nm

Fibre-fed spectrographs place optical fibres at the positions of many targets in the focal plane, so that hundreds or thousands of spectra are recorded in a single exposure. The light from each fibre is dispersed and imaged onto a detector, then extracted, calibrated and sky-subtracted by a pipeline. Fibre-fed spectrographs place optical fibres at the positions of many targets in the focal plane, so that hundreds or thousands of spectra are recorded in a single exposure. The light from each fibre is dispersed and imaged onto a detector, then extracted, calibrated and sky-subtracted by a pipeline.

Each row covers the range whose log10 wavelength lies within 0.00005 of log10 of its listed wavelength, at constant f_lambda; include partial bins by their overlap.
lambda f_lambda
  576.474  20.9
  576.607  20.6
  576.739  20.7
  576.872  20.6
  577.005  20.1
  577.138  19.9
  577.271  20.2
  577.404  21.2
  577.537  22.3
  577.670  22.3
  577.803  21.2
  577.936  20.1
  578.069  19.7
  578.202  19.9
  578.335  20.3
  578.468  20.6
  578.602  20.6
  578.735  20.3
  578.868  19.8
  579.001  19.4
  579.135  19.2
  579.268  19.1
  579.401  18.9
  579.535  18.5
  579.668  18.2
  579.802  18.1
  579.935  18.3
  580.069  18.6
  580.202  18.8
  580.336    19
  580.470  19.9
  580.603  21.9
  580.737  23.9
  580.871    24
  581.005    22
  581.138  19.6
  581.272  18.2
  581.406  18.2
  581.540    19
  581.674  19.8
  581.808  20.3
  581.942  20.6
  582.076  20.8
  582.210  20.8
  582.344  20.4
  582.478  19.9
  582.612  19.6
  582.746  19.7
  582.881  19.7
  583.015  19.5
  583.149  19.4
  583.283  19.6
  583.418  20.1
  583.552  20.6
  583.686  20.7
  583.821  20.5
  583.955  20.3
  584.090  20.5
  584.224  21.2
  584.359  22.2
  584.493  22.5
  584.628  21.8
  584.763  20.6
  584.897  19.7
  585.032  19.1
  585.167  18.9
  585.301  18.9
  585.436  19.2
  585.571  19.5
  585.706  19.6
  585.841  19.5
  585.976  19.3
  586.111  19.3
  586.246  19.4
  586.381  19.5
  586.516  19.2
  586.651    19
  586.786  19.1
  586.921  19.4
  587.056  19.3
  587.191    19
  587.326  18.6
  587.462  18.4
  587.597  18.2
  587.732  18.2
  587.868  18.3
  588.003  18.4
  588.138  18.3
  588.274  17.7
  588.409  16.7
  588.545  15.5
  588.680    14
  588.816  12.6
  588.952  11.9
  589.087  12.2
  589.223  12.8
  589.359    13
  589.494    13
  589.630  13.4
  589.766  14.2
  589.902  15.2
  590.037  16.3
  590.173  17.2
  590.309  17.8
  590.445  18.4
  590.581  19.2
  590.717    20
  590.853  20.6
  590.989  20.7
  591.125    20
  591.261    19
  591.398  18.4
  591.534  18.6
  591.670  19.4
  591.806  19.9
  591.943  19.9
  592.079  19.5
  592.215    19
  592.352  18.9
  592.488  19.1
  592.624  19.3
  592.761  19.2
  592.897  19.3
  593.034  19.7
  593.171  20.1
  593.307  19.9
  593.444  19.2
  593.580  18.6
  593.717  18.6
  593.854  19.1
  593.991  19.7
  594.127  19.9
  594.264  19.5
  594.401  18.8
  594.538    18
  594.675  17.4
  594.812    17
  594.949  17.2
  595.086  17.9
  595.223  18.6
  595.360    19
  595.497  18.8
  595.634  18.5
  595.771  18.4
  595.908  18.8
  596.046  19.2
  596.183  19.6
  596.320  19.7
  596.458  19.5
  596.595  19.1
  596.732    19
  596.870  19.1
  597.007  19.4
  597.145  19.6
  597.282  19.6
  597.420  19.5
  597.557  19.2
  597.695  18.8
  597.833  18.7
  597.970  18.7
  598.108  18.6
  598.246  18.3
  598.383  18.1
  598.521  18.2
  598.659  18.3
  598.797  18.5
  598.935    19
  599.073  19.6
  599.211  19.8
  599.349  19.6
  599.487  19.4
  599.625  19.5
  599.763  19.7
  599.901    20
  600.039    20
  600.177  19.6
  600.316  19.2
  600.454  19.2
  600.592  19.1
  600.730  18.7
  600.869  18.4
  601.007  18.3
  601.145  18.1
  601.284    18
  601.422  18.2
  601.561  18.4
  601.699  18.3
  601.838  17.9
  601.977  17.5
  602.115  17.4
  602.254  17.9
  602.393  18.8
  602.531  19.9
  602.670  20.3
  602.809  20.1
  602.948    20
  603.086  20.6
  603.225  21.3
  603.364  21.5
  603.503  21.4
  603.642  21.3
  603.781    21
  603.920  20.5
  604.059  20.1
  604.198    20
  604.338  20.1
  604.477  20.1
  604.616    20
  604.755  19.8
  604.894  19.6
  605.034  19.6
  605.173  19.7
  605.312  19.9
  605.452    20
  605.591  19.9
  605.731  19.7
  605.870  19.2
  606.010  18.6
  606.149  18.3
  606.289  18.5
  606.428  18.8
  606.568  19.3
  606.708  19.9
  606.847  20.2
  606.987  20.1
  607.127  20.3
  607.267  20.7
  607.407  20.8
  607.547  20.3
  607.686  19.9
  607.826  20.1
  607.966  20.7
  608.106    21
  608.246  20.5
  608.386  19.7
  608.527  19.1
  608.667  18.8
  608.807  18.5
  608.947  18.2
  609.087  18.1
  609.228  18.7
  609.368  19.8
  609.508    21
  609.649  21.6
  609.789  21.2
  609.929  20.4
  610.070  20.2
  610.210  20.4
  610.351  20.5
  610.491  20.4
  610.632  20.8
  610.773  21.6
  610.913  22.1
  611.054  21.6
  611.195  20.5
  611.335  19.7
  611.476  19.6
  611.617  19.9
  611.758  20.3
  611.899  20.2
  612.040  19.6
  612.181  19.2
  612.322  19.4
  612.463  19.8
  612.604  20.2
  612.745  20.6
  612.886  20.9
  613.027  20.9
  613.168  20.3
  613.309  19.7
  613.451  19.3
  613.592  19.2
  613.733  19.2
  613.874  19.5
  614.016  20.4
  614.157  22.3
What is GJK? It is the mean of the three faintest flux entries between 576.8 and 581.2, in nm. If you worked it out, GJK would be 18.2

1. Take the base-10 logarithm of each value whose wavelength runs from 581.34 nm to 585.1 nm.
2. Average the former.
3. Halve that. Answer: 0.653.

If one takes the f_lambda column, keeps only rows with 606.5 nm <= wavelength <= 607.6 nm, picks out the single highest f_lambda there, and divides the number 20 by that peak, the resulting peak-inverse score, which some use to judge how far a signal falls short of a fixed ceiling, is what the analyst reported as 0.96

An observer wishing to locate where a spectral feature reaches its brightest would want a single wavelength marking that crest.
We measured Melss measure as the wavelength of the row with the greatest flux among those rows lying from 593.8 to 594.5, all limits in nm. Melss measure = 594.127 nm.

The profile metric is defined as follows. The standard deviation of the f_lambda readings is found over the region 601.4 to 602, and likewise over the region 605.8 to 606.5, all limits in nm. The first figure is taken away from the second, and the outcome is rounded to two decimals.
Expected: -0.02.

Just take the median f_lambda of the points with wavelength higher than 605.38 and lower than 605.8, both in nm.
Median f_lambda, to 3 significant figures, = 19.9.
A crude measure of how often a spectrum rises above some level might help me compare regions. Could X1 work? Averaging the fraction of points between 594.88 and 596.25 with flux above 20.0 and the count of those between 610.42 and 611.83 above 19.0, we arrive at 5.0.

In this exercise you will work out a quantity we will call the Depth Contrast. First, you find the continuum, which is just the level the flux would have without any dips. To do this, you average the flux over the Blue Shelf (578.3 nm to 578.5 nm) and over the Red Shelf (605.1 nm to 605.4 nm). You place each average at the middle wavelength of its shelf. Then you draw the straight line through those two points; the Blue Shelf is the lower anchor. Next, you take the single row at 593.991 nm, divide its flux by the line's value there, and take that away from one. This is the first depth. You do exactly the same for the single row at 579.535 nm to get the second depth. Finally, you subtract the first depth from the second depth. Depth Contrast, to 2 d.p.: 0.08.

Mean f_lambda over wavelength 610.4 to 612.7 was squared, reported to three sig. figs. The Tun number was 412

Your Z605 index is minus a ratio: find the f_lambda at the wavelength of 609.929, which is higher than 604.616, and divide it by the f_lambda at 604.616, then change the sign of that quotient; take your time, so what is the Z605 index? -1.02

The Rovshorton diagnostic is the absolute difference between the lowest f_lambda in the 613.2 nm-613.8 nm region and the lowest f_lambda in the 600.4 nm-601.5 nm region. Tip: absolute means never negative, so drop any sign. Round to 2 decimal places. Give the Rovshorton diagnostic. 1.20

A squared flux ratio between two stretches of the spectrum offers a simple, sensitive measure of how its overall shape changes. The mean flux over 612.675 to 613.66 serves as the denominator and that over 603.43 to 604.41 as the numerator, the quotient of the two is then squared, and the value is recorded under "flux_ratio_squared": 1.05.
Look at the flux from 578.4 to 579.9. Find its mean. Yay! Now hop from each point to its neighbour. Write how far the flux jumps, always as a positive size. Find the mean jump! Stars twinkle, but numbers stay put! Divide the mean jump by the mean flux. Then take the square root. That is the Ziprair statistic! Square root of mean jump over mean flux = 0.11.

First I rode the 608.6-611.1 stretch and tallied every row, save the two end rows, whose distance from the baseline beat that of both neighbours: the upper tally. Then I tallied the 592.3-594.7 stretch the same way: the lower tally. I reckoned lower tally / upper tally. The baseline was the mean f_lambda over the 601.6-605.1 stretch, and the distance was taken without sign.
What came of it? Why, 0.50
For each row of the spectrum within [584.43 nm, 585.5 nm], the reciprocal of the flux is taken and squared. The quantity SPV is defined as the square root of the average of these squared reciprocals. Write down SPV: 0.0501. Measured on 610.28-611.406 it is 0.0479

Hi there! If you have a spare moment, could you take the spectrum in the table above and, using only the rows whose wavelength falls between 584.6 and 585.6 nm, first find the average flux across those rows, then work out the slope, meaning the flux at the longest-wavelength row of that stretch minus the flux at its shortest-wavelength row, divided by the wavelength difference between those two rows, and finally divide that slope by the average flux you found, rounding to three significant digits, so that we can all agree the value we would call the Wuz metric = -0.124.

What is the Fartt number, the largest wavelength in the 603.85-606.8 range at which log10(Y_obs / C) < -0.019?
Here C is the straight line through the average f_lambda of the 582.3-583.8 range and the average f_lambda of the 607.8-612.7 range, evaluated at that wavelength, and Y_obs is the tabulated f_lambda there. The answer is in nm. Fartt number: 606.428 nm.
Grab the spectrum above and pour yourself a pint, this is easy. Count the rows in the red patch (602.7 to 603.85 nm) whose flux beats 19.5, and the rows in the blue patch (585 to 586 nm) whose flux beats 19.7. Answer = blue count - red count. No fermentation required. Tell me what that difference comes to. -8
